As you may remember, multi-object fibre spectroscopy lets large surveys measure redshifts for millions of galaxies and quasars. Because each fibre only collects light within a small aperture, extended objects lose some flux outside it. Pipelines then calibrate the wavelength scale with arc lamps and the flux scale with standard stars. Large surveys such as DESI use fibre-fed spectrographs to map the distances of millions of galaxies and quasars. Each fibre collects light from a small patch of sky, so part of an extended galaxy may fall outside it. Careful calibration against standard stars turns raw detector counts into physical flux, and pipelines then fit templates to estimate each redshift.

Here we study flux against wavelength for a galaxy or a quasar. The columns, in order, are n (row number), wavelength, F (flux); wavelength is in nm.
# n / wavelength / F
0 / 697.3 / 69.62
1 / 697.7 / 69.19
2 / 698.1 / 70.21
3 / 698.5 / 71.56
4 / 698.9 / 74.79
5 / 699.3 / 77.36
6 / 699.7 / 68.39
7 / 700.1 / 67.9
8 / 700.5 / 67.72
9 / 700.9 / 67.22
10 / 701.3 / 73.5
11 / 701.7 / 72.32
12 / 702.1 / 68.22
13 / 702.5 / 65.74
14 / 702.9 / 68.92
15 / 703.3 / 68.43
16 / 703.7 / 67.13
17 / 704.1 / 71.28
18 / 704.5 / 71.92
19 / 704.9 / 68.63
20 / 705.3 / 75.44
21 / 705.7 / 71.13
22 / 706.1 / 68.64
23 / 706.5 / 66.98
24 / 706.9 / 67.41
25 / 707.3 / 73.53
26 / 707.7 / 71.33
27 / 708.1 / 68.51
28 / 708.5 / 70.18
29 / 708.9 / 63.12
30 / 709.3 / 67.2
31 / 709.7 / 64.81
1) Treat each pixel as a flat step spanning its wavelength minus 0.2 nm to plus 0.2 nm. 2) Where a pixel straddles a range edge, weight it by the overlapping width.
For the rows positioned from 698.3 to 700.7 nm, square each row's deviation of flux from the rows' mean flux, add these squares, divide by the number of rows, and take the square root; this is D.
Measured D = 3.7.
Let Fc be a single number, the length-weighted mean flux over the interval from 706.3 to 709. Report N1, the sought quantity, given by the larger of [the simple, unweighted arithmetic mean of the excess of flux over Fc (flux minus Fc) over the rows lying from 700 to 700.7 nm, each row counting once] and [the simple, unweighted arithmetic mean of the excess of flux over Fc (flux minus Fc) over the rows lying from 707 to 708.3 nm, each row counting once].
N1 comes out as 2.2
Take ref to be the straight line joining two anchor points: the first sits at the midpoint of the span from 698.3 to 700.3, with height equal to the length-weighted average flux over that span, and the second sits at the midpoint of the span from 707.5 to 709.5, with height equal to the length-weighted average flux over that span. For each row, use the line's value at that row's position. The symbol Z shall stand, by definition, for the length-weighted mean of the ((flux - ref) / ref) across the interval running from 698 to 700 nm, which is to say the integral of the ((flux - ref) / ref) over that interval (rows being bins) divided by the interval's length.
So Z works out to 0.00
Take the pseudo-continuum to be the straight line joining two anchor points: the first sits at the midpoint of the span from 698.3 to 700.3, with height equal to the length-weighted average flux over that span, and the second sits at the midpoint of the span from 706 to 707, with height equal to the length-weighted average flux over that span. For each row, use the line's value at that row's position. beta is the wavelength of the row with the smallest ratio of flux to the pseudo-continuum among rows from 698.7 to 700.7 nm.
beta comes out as 700.1 nm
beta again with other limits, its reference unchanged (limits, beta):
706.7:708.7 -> 706.9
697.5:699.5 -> 697.7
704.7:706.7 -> 706.5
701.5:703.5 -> 702.5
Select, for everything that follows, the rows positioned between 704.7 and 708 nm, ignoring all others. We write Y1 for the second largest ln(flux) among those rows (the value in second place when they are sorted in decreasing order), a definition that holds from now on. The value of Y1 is 4.30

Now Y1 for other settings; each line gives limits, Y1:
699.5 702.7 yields 4.28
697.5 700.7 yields 4.31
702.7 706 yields 4.28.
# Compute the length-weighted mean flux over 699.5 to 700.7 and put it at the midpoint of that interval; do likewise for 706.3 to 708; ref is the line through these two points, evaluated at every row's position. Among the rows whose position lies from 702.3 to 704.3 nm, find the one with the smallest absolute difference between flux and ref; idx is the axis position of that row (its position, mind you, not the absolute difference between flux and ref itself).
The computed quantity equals 702.9 nm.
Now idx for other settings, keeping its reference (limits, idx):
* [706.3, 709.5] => 708.5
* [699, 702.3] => 700.1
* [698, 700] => 699.7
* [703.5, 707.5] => 704.9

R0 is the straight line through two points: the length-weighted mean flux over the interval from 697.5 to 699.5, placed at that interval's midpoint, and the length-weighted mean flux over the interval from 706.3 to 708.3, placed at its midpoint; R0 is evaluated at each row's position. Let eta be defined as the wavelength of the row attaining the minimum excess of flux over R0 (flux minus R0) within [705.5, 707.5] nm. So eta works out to 706.5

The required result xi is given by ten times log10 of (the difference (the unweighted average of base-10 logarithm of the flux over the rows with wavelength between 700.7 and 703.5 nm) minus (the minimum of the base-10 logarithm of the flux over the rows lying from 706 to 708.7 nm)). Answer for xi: -19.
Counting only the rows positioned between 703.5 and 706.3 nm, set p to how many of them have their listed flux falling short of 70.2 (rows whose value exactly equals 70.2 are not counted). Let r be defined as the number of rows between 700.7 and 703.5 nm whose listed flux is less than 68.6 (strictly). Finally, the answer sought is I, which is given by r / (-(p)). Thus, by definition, -1.33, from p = 3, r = 4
